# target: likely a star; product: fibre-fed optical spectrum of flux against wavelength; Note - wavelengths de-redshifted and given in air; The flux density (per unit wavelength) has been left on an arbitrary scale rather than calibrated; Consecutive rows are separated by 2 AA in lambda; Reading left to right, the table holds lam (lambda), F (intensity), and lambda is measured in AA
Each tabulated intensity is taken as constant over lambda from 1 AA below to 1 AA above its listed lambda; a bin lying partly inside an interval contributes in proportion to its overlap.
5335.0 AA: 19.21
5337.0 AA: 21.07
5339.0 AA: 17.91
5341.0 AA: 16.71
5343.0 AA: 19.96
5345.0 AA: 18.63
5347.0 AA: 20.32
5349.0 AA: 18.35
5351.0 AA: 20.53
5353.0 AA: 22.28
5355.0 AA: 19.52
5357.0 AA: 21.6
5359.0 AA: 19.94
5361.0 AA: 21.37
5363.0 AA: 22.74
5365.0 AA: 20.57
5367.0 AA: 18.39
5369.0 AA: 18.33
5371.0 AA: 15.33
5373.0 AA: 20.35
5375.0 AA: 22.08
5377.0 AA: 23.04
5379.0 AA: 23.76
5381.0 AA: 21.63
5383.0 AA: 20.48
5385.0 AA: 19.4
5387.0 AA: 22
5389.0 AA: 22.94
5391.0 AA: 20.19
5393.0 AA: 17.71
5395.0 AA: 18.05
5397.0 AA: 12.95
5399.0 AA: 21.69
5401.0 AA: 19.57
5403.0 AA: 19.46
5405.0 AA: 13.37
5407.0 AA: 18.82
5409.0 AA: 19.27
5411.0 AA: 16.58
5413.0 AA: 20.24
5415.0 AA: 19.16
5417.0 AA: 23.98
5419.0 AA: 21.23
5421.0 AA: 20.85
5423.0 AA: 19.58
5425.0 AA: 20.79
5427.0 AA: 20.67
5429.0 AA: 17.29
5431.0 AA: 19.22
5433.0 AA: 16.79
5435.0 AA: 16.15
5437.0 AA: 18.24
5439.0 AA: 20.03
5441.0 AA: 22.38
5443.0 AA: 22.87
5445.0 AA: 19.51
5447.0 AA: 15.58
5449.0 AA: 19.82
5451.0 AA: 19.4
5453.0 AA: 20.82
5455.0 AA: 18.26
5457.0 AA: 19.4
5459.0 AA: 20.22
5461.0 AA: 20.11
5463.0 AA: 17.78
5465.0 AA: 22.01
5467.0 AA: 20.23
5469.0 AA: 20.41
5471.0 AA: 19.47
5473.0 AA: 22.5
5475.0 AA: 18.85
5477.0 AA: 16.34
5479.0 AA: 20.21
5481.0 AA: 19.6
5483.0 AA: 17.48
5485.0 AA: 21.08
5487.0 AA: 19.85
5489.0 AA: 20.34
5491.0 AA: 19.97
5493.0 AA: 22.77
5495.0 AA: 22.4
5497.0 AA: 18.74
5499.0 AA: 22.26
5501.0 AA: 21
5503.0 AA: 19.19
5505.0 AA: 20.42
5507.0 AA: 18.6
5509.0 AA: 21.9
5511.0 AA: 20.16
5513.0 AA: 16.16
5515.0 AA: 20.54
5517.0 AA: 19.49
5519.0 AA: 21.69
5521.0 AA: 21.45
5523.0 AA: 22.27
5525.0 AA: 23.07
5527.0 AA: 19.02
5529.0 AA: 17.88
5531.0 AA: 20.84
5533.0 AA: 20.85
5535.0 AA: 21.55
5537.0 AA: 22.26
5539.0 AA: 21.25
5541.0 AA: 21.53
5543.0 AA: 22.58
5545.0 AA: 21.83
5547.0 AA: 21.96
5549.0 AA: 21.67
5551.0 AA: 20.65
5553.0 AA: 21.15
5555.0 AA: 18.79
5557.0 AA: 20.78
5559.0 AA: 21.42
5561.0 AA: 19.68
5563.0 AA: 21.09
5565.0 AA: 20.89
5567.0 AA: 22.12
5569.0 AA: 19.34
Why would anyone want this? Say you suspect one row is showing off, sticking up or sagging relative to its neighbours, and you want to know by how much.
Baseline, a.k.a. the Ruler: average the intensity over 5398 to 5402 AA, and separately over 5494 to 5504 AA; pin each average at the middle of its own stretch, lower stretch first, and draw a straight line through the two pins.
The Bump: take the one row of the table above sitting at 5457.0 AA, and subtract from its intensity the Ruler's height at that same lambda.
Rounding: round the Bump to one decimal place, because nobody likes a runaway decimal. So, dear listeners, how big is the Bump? -1.3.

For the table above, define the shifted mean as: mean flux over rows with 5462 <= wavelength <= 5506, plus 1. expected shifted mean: 21.1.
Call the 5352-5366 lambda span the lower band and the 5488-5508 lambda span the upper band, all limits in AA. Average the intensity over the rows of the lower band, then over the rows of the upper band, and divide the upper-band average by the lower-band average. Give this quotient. 0.97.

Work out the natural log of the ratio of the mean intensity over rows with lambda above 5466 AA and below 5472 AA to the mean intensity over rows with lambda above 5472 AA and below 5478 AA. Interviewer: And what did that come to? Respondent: 0.04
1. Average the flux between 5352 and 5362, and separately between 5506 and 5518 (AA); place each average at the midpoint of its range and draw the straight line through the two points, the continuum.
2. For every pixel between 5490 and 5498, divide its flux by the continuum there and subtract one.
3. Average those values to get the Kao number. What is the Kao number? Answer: 0.07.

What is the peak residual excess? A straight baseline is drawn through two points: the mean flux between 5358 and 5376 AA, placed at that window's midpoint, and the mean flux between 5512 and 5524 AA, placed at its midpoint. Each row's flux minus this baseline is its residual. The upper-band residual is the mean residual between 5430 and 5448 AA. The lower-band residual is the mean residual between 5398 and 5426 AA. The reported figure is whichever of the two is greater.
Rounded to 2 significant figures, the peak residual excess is -0.40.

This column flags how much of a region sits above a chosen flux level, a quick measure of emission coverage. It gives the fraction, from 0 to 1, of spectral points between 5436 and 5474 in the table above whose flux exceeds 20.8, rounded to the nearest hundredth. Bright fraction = 0.26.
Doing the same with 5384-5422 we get 0.32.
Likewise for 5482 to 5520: 0.37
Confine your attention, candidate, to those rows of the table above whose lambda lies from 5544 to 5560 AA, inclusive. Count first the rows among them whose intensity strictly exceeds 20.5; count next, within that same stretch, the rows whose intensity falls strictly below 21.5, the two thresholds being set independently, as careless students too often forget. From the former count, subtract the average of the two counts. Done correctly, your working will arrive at 1.0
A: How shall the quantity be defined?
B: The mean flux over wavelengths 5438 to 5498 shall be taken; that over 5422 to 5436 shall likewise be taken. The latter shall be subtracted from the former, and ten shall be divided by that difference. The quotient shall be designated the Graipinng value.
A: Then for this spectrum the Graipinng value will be 8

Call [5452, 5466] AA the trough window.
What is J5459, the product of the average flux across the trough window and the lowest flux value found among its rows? 352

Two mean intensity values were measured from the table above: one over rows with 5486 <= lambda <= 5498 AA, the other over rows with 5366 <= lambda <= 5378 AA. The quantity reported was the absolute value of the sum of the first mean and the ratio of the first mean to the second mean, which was 21.7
